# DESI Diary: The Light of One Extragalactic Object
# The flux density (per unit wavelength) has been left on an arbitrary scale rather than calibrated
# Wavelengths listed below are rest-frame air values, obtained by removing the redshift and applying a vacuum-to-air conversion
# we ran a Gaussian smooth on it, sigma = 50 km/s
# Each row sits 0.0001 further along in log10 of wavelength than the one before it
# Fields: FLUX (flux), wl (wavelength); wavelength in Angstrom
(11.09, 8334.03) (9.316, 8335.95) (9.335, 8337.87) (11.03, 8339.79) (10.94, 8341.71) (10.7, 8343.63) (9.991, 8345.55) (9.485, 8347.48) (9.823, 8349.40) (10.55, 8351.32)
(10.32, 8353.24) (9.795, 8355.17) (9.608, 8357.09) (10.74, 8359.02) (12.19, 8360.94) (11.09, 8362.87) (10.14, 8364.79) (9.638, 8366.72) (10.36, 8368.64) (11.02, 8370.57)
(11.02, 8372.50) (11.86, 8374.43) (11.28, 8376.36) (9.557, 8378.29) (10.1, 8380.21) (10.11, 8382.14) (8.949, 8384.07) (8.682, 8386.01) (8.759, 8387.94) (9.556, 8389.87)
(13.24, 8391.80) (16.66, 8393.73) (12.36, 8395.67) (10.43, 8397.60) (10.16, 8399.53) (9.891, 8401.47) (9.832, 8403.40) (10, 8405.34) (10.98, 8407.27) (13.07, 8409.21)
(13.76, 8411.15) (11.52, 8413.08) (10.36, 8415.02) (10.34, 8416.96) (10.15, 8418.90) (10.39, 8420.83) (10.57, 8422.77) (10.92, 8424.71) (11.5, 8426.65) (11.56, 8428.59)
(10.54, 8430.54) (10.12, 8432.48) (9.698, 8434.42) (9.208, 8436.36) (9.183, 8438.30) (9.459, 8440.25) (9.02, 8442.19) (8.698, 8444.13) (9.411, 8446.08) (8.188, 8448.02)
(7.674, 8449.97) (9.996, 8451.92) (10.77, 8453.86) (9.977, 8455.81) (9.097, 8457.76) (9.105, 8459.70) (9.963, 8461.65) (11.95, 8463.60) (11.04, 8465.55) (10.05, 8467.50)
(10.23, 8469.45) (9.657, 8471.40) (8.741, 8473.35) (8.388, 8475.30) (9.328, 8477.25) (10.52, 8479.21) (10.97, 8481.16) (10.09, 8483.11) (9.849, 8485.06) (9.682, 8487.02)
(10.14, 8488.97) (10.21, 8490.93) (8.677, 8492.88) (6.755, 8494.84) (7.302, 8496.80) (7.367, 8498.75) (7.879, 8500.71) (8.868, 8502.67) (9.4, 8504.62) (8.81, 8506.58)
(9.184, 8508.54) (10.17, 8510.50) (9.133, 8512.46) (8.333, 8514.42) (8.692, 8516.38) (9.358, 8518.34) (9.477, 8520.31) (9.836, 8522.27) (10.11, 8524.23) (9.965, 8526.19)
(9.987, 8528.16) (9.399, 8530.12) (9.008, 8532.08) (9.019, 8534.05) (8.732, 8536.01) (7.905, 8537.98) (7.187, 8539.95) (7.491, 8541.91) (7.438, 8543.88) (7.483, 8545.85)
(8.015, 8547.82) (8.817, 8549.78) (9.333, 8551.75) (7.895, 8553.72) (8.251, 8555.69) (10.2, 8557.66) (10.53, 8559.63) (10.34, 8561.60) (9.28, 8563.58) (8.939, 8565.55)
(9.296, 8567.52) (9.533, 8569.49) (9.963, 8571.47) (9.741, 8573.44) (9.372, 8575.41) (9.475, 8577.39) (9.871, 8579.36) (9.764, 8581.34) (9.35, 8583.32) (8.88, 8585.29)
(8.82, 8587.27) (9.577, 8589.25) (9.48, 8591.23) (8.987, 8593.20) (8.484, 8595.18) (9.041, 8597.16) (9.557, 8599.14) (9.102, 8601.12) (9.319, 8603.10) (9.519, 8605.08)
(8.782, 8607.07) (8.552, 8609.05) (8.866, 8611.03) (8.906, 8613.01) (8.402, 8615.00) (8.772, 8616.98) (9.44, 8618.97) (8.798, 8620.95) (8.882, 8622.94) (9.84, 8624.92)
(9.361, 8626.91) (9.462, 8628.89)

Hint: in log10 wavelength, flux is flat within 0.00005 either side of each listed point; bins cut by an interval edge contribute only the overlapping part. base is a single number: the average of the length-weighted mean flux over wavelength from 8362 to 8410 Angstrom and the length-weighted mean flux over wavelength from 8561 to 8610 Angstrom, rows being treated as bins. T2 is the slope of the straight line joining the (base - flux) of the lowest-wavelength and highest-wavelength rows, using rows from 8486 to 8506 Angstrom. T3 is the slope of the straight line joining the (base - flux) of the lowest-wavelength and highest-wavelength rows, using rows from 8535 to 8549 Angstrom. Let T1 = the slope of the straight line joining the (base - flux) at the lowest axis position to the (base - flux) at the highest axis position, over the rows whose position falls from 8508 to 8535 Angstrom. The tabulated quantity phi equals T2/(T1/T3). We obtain 0.15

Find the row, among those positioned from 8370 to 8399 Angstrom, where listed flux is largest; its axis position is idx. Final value 8393.73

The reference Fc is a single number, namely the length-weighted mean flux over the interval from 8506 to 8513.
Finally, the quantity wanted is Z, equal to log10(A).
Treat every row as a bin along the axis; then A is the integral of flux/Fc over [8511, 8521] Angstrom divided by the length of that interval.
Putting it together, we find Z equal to -0.015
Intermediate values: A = 0.96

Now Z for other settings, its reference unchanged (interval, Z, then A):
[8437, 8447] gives -0.010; 0.98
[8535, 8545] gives -0.082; 0.83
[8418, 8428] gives 0.060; 1.15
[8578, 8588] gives 0.000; 1.00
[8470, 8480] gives -0.001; 1.00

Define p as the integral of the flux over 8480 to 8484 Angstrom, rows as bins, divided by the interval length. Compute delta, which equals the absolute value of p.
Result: 10.6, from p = 10.6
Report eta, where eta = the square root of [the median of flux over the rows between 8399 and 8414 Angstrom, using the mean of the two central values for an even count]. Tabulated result 3.25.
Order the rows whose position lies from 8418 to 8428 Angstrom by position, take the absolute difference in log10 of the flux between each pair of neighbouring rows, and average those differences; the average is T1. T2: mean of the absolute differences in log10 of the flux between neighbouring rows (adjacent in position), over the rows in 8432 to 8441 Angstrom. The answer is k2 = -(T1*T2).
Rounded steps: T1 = 0.014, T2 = 0.014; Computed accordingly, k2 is -0.0002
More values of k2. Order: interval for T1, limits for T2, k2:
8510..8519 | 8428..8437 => -0.0008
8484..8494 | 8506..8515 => -0.0009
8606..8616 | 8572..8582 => -0.0001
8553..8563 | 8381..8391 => -0.0009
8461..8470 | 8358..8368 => -0.0016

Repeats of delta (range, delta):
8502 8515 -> 9.2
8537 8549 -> 7.6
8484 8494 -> 9.7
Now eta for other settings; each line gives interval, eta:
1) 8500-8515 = 3.00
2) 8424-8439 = 3.21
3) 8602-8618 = 2.97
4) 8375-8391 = 3.09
